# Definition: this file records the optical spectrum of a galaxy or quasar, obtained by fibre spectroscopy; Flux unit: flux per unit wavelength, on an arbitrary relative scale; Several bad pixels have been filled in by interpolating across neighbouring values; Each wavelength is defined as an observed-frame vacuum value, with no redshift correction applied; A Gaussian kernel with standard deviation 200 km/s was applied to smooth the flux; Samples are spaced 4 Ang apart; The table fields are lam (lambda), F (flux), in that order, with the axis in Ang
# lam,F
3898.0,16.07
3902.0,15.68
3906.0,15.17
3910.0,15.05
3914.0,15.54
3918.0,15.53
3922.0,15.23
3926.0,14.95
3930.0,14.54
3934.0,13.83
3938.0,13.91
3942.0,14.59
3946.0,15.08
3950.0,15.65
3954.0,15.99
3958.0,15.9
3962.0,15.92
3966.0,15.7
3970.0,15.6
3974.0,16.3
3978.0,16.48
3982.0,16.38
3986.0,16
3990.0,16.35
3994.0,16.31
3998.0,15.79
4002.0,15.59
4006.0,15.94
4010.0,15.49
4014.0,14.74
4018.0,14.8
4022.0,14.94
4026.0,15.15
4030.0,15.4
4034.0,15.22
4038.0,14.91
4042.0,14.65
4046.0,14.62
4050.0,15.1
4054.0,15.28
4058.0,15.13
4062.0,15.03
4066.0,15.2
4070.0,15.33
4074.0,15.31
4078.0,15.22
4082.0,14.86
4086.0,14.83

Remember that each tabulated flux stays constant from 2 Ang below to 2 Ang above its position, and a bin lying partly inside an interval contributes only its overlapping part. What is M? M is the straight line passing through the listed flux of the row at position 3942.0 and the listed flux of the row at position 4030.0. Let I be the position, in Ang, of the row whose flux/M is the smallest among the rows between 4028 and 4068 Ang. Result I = 4046.0 Ang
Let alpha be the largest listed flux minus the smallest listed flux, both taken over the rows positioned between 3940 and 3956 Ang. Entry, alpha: 1.4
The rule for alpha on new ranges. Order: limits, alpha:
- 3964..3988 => 0.9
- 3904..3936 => 1.7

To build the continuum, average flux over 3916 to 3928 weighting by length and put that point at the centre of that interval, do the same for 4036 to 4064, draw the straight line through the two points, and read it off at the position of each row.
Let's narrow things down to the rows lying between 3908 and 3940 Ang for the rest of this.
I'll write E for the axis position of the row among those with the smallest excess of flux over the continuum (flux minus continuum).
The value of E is 3934.0 Ang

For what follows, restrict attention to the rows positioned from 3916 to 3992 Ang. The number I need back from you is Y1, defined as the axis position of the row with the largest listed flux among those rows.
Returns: 3978.0 Ang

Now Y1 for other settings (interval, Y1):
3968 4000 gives 3978.0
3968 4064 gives 3978.0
